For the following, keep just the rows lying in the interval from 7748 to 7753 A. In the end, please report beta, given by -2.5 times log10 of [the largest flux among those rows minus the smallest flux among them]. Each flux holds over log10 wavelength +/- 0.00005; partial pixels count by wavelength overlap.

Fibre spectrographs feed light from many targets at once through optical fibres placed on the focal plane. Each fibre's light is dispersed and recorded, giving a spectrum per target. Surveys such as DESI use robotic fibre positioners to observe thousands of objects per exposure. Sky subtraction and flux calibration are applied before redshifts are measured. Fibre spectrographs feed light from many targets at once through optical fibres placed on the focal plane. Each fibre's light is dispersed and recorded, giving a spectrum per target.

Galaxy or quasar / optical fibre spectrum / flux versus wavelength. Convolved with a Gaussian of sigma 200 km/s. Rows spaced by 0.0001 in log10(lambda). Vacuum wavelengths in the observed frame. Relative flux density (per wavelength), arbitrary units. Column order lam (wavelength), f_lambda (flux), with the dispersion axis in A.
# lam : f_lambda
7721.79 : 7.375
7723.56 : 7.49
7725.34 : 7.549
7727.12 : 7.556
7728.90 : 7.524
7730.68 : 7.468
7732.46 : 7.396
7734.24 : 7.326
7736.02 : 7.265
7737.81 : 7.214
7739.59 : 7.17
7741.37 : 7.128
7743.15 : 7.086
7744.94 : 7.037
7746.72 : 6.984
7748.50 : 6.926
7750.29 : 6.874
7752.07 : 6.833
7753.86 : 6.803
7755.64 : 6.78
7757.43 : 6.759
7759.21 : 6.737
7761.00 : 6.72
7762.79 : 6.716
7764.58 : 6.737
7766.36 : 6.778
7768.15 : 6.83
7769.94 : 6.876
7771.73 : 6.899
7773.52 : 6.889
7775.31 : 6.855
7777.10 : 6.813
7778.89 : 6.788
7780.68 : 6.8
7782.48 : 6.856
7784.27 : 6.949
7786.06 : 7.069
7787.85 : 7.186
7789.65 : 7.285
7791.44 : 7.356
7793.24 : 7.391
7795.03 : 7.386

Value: 2.6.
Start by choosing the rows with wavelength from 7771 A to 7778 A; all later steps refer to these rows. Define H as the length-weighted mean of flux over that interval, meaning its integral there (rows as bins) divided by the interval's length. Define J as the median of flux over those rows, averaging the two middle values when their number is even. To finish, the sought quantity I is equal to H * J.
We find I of 47.2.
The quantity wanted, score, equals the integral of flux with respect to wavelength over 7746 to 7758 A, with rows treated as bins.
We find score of 82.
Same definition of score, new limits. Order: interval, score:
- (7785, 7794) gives 65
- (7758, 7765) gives 47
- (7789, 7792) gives 22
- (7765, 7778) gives 89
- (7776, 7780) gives 27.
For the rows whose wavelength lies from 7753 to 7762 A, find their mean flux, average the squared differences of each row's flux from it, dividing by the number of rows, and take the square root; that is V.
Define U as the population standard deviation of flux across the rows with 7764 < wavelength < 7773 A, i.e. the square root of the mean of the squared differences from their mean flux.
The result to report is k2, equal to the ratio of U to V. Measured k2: 2.0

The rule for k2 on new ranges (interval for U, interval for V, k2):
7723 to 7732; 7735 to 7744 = 0.5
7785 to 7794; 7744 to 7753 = 1.6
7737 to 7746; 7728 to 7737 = 0.7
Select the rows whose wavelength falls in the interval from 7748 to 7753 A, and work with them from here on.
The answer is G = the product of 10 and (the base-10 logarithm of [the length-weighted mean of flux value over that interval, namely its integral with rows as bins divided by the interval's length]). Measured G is 8.37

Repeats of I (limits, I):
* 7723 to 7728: 56.9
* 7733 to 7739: 52.8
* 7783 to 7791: 50.8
